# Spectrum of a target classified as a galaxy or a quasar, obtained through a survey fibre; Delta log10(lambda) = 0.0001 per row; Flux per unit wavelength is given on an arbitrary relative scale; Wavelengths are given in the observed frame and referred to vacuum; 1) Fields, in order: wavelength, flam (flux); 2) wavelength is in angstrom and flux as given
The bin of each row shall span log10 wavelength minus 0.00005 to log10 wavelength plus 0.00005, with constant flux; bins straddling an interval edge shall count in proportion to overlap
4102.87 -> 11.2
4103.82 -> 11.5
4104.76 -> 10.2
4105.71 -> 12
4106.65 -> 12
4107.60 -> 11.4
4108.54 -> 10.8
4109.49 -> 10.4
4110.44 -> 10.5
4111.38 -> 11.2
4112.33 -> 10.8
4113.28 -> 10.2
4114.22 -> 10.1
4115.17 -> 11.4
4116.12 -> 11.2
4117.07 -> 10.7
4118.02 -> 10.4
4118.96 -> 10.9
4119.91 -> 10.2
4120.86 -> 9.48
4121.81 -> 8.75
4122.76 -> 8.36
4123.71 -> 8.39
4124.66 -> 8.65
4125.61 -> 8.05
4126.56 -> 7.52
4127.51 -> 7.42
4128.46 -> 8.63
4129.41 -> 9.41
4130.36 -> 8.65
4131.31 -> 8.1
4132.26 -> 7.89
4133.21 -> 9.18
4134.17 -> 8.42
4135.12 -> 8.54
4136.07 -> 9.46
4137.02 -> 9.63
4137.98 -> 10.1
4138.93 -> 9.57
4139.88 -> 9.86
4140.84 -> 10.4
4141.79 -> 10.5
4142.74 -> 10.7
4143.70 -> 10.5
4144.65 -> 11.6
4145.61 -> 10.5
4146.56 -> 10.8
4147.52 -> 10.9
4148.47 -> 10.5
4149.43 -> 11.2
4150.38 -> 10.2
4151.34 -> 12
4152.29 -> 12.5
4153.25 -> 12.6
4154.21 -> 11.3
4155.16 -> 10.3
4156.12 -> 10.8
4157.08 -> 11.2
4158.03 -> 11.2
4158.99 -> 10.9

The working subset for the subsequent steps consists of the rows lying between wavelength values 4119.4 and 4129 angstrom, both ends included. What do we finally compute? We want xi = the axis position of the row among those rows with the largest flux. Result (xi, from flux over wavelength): 4119.91 angstrom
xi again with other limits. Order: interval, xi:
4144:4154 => 4153.25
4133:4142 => 4141.79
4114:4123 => 4115.17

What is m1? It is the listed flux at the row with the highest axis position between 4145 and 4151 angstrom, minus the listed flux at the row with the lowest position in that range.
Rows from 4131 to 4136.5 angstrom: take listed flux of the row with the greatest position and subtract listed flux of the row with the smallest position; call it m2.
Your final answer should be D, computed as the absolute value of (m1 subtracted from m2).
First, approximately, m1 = -0.30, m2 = 1.4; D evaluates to 1.7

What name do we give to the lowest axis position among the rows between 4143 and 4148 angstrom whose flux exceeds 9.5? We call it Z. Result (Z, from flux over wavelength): 4143.70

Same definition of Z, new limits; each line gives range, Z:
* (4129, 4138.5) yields 4137.02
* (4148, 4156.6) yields 4148.47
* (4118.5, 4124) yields 4118.96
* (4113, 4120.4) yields 4113.28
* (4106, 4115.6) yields 4106.65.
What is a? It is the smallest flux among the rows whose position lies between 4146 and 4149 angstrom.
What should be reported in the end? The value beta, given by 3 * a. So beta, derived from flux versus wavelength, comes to 31.5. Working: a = 10.5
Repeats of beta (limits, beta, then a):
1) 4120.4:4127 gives 22.6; 7.52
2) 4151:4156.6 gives 30.9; 10.3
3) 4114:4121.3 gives 28.4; 9.48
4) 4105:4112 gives 31.2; 10.4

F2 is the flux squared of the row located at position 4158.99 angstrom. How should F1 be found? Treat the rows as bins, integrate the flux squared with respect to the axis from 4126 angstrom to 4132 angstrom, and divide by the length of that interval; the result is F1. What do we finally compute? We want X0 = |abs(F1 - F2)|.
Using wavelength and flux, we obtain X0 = 50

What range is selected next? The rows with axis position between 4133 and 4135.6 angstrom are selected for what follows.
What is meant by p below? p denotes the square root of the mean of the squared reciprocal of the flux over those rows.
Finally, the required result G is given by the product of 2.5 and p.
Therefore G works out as 0.288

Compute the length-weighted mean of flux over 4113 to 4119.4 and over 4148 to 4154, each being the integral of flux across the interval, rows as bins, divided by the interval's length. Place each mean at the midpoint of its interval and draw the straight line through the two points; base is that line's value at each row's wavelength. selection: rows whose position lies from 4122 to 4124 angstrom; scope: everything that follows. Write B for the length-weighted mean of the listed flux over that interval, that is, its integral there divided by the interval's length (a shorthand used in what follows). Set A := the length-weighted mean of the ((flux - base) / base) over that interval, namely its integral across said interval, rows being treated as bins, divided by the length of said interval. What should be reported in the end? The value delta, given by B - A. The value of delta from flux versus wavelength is 8.6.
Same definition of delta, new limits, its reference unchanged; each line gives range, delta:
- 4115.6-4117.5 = 10.9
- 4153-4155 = 11.6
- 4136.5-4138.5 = 10.0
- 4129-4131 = 9.1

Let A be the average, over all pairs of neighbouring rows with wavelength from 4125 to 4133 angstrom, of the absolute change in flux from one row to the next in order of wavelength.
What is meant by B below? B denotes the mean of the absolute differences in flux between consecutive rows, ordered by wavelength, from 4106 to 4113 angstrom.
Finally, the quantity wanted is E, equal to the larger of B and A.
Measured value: 0.591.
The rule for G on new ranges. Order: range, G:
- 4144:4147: 0.229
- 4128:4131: 0.282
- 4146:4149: 0.233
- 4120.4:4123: 0.283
